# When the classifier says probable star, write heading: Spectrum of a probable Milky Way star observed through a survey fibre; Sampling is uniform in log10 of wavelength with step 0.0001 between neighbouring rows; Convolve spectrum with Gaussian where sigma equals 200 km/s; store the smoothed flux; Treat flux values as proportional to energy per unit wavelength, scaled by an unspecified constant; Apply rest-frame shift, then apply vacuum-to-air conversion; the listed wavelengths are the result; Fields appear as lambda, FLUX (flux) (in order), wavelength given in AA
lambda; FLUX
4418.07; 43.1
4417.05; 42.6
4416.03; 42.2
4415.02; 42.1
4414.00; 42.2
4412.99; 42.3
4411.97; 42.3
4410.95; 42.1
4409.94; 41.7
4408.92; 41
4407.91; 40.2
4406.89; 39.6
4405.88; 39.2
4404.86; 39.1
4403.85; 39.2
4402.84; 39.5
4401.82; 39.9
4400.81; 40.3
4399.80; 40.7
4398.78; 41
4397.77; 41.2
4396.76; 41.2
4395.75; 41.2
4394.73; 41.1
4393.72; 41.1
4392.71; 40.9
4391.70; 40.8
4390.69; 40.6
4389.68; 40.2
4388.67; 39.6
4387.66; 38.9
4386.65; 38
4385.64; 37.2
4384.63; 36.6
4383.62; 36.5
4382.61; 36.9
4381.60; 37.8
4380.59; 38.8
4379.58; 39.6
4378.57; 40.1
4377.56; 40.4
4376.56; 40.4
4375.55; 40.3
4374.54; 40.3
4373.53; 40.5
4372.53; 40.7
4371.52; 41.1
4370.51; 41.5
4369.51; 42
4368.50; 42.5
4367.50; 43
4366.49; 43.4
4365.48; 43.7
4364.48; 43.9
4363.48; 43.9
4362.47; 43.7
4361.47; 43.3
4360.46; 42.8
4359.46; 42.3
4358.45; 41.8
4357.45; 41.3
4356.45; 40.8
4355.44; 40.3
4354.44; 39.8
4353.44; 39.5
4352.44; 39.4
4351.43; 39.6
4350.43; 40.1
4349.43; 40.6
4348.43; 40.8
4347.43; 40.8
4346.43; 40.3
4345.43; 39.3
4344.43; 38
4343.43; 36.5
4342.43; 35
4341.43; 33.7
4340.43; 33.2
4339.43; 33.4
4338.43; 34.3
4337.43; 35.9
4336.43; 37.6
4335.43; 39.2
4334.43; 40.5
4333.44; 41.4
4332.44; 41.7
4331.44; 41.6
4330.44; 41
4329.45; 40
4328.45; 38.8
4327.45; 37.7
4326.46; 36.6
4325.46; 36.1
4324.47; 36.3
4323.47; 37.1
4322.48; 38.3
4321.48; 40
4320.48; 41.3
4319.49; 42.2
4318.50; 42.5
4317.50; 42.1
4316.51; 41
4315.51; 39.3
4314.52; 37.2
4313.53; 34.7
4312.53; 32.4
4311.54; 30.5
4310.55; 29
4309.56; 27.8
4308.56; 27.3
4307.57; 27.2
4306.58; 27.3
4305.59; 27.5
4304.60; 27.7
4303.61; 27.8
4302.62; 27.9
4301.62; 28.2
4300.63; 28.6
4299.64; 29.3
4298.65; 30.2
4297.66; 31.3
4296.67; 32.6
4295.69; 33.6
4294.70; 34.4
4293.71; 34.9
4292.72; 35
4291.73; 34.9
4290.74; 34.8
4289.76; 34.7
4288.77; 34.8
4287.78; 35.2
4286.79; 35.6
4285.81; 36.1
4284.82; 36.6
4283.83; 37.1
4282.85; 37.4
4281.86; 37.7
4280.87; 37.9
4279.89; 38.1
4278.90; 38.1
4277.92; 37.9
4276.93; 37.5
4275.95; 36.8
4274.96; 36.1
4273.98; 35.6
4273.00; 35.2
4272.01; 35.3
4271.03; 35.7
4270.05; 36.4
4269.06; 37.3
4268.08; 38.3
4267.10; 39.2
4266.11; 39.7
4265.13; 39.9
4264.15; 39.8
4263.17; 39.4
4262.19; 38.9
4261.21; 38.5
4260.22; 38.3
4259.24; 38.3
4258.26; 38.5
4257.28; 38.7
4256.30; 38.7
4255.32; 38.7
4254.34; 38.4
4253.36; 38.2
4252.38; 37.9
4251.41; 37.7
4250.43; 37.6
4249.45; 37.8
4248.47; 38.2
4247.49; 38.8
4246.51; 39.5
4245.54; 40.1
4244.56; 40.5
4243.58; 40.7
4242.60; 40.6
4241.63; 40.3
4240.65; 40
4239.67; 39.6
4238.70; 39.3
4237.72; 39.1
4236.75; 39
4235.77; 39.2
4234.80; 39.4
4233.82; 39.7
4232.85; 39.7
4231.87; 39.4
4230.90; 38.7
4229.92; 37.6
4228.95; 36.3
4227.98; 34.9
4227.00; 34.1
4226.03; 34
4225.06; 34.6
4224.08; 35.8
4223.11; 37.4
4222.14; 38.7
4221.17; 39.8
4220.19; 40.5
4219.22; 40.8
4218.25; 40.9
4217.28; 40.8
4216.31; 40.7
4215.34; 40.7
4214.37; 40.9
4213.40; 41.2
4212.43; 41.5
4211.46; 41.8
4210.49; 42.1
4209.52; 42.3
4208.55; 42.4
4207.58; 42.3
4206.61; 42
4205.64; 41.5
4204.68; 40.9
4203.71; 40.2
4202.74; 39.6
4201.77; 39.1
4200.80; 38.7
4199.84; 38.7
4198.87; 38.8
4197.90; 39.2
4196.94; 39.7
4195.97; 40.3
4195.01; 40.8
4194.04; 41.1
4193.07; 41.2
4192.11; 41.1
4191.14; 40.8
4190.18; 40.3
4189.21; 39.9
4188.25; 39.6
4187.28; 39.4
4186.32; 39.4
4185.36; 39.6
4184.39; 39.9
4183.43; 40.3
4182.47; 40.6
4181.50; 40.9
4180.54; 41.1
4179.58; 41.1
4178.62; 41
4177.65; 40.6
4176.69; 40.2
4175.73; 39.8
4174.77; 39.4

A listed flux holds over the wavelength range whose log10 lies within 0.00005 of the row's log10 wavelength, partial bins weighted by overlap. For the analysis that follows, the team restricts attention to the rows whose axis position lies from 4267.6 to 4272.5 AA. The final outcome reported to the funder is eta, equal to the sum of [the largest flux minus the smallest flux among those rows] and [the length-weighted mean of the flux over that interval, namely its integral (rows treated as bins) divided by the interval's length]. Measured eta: 40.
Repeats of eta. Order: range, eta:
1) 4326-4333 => 45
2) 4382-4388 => 40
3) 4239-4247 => 41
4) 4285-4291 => 37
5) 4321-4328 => 41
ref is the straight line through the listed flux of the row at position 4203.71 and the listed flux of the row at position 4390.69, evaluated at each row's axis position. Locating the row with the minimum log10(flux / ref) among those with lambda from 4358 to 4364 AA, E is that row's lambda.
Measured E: 4358.45 AA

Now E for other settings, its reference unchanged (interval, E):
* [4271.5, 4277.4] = 4273.00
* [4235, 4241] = 4236.75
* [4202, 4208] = 4202.74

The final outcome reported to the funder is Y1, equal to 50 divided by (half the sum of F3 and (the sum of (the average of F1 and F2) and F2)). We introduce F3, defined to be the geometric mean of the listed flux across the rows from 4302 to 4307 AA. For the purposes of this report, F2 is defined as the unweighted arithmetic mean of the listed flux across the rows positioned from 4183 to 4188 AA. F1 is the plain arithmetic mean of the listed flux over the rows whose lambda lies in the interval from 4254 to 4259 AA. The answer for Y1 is 0.939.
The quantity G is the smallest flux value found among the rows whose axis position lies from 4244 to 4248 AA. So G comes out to 38.8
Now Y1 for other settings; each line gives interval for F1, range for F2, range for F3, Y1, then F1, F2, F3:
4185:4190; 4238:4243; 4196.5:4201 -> 0.842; 39.6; 40.0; 39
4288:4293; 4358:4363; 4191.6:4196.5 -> 0.816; 34.8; 42.8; 41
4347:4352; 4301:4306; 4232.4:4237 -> 0.987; 40.4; 27.8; 39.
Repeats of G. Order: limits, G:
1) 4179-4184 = 40.3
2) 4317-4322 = 40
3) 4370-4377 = 40.3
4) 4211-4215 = 40.9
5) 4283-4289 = 34.8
